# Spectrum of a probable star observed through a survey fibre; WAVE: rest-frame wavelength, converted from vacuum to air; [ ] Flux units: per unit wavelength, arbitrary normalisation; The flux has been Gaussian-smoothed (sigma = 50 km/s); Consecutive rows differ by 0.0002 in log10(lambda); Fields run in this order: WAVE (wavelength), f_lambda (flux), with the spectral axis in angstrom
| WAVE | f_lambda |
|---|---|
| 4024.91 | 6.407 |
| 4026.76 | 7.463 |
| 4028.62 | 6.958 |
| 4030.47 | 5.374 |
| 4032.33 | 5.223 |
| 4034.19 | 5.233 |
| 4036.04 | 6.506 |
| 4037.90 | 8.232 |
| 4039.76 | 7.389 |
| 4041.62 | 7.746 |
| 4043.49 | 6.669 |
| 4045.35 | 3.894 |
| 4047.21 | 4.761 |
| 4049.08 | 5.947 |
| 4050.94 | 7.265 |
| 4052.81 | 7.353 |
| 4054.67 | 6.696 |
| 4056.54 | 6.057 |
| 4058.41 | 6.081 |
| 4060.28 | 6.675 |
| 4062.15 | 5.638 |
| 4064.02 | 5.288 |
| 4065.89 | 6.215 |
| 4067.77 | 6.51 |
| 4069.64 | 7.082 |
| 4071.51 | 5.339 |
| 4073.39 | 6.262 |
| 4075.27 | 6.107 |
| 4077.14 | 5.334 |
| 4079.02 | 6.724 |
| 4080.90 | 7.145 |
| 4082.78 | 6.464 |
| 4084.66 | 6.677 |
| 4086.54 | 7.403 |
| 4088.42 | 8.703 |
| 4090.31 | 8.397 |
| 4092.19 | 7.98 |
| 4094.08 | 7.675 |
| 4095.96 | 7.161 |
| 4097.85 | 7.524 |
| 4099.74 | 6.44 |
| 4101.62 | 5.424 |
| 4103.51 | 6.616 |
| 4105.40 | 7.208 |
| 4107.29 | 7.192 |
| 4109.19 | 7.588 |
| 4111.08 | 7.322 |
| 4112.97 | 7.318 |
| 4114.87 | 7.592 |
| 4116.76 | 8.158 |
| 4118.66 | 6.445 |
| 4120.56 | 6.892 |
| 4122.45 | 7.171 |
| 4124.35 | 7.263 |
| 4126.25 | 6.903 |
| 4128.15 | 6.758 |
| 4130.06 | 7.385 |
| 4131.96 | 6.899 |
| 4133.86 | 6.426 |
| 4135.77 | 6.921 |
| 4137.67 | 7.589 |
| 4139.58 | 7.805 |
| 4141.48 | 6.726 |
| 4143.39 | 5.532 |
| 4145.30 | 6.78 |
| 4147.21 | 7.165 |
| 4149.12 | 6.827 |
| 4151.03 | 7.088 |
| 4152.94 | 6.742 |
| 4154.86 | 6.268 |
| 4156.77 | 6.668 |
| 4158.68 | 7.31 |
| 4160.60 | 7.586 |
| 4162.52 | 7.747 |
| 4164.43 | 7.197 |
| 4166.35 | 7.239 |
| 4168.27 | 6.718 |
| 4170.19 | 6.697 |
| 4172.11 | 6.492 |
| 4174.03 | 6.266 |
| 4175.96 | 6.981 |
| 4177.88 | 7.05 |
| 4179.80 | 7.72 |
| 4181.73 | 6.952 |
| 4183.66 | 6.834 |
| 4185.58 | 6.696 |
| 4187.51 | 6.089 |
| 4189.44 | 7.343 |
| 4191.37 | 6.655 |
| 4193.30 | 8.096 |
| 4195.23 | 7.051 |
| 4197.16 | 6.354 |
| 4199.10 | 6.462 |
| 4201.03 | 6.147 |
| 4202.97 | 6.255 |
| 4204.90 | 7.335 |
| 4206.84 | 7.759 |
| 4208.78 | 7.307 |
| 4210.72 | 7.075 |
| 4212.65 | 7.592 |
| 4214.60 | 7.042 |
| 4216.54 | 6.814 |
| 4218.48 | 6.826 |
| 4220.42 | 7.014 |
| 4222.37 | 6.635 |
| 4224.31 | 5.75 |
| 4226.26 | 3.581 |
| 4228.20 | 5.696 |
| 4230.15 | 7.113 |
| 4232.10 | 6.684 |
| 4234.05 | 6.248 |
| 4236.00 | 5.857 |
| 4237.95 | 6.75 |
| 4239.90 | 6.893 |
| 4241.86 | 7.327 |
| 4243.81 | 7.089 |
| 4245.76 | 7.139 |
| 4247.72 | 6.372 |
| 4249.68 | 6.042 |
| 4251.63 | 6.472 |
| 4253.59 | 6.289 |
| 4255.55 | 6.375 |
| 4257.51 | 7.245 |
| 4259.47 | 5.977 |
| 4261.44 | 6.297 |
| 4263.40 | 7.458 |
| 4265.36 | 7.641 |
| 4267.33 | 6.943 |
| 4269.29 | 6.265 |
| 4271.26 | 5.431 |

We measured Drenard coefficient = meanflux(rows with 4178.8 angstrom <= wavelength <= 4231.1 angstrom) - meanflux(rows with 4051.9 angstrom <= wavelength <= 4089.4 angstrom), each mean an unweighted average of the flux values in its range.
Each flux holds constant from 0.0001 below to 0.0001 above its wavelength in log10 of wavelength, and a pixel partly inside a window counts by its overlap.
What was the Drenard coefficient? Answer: 0.3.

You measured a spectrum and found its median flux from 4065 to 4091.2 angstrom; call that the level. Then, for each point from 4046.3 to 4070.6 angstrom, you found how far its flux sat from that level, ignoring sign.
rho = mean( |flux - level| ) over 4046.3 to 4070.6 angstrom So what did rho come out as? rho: 0.64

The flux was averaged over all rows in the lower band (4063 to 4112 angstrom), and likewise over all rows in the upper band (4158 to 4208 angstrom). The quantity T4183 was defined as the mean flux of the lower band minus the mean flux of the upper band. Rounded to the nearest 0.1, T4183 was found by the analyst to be -0.1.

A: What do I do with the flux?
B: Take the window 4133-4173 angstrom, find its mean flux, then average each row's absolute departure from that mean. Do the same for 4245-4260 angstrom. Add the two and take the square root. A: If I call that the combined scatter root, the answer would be 0.88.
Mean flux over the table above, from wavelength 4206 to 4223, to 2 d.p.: 7.12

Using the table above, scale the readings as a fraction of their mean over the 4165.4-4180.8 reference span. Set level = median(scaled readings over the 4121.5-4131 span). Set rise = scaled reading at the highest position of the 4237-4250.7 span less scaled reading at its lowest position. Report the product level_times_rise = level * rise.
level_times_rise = -0.11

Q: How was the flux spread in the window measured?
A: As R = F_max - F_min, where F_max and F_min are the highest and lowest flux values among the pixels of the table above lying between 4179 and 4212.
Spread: 2.0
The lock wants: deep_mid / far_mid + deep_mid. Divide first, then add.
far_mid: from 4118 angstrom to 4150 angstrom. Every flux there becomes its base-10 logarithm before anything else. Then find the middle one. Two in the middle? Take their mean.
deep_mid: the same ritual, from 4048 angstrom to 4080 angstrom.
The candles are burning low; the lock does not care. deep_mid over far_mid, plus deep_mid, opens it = 1.74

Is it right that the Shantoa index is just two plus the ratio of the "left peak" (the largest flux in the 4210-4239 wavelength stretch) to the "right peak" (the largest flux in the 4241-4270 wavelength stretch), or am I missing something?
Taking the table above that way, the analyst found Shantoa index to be 2.99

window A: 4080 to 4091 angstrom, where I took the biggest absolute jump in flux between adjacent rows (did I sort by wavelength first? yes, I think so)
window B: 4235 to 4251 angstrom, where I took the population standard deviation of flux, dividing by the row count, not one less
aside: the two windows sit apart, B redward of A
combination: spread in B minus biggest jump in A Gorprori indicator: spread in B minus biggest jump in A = -0.80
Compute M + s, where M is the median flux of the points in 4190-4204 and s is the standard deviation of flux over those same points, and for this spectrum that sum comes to 7.1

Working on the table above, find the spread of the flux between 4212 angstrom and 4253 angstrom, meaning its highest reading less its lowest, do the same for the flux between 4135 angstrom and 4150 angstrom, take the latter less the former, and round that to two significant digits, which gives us -1.7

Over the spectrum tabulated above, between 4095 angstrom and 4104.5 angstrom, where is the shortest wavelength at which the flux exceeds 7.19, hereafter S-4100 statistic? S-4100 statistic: 4097.85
